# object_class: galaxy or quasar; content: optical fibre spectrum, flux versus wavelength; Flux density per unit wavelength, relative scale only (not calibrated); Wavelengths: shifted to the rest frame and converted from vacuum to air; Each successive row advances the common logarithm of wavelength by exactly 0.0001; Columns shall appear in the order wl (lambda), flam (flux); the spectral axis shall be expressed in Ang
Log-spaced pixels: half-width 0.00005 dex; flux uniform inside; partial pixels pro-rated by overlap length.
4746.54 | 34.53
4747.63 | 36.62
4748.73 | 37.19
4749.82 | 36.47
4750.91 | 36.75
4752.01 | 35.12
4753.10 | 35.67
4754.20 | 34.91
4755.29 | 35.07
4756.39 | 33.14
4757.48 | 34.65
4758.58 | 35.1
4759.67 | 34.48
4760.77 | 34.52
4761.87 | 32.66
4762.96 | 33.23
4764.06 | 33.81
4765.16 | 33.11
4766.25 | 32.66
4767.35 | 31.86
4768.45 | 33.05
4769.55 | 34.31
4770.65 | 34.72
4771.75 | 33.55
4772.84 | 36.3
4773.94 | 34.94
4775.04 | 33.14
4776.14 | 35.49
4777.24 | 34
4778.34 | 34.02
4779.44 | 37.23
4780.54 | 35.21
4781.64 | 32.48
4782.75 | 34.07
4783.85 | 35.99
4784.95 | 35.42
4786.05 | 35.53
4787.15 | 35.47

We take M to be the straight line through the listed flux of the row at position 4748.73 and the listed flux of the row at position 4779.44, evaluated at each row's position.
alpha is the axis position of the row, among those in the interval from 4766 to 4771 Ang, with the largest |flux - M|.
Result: 4767.35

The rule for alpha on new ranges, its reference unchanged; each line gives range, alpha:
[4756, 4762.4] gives 4761.87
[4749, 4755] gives 4754.20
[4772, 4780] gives 4775.04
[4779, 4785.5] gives 4781.64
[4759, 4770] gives 4767.35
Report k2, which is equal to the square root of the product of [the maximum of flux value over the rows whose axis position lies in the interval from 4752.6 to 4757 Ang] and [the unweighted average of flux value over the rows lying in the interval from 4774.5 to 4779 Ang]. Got 34.9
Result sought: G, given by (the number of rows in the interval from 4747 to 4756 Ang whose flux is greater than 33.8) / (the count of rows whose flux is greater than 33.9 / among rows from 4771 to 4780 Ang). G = 1.3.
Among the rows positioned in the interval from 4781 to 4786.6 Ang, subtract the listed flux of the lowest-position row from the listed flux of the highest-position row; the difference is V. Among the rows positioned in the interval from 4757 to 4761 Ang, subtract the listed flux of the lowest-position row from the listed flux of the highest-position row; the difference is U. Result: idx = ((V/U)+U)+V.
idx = -20.5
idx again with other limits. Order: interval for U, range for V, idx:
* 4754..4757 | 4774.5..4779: -1.4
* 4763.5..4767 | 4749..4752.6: -1.3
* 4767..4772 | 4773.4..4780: 5.3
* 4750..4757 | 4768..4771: -2.4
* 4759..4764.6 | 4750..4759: 0.1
